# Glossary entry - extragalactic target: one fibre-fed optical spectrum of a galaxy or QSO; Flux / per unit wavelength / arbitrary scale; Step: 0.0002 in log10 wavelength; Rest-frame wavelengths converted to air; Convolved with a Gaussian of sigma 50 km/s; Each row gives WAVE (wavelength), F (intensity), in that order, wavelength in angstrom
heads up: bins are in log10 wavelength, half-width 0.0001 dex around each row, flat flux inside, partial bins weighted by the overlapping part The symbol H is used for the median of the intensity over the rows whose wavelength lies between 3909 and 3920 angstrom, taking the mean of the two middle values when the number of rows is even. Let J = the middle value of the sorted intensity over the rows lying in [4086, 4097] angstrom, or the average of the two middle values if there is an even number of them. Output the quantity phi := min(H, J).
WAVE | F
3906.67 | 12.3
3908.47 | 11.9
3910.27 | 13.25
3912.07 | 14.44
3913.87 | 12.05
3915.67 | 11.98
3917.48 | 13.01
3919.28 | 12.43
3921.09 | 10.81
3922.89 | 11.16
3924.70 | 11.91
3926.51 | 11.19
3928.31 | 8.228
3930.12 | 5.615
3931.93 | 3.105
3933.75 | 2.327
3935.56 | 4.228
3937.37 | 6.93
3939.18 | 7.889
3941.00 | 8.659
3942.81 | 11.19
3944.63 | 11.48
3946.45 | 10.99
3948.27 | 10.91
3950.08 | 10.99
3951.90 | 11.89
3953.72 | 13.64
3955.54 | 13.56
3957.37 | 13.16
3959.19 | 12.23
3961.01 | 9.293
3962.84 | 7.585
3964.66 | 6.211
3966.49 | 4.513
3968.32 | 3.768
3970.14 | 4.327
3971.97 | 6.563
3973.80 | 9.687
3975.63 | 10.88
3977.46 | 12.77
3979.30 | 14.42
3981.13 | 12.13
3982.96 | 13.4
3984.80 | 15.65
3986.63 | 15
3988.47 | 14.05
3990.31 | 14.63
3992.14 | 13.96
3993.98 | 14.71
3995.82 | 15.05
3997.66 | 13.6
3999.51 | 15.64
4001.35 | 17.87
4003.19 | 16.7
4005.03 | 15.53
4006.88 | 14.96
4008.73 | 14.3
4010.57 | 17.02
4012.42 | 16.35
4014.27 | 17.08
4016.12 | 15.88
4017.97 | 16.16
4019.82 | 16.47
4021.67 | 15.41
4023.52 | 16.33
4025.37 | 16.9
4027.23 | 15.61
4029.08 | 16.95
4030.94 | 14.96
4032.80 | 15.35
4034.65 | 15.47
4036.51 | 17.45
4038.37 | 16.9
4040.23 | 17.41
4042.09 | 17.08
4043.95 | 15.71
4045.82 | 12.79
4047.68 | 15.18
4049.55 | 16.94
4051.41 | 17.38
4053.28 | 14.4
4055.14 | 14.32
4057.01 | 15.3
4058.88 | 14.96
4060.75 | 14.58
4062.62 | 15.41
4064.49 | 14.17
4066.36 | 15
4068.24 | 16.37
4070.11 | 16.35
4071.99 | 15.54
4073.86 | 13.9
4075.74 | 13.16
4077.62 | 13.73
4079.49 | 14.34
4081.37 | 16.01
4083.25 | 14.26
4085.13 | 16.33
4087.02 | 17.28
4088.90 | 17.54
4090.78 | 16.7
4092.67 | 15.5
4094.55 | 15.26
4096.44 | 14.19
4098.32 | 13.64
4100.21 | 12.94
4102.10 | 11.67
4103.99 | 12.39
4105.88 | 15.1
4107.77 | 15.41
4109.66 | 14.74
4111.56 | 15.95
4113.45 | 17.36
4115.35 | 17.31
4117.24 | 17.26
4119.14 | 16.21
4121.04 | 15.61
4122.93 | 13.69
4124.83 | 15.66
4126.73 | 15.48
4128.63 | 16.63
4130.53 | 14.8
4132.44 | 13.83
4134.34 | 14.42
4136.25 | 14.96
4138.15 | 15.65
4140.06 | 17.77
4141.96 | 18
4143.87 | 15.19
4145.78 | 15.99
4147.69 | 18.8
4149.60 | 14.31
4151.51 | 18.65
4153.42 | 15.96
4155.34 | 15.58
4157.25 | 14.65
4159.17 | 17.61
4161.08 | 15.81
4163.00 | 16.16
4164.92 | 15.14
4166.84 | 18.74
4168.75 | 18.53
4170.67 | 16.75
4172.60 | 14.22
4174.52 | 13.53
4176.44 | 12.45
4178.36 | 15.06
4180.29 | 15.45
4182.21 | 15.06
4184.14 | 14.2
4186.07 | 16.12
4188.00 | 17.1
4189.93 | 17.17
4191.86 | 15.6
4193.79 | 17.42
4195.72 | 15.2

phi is 12.7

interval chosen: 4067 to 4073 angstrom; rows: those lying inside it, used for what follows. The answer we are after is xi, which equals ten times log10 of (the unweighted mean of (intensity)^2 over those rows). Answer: 24.1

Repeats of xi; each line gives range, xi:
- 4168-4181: 23.7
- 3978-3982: 22.5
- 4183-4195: 24.2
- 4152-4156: 24.0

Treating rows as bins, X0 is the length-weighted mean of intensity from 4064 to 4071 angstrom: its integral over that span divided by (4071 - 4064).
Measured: 15.5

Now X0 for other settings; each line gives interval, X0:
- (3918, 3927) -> 11.6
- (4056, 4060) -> 15.1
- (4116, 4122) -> 16.4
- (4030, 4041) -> 16.2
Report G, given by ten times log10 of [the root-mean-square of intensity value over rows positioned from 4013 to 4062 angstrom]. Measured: 12.0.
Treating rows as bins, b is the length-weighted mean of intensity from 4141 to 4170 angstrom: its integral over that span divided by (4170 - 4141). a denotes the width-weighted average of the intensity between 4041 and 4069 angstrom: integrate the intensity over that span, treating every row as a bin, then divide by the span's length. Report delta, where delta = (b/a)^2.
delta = 1.2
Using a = 15.3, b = 17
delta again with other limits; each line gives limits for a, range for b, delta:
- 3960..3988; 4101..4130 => 2.4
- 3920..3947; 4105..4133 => 3.5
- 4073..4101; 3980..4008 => 1.0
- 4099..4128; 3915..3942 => 0.3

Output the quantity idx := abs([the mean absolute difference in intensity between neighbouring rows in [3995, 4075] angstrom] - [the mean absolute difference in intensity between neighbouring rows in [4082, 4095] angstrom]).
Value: 0.2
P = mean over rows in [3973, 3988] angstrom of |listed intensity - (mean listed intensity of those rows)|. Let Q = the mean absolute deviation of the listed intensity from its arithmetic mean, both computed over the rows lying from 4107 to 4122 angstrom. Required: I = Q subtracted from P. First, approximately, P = 1.63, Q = 0.8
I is 0.82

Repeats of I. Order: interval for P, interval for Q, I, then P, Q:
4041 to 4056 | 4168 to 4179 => -0.40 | 1.30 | 1.7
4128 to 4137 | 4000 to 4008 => -0.33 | 0.69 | 1.0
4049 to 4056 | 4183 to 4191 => 0.41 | 1.40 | 1.0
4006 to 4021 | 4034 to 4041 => 0.07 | 0.74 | 0.7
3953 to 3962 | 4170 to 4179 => 0.09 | 1.29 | 1.2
